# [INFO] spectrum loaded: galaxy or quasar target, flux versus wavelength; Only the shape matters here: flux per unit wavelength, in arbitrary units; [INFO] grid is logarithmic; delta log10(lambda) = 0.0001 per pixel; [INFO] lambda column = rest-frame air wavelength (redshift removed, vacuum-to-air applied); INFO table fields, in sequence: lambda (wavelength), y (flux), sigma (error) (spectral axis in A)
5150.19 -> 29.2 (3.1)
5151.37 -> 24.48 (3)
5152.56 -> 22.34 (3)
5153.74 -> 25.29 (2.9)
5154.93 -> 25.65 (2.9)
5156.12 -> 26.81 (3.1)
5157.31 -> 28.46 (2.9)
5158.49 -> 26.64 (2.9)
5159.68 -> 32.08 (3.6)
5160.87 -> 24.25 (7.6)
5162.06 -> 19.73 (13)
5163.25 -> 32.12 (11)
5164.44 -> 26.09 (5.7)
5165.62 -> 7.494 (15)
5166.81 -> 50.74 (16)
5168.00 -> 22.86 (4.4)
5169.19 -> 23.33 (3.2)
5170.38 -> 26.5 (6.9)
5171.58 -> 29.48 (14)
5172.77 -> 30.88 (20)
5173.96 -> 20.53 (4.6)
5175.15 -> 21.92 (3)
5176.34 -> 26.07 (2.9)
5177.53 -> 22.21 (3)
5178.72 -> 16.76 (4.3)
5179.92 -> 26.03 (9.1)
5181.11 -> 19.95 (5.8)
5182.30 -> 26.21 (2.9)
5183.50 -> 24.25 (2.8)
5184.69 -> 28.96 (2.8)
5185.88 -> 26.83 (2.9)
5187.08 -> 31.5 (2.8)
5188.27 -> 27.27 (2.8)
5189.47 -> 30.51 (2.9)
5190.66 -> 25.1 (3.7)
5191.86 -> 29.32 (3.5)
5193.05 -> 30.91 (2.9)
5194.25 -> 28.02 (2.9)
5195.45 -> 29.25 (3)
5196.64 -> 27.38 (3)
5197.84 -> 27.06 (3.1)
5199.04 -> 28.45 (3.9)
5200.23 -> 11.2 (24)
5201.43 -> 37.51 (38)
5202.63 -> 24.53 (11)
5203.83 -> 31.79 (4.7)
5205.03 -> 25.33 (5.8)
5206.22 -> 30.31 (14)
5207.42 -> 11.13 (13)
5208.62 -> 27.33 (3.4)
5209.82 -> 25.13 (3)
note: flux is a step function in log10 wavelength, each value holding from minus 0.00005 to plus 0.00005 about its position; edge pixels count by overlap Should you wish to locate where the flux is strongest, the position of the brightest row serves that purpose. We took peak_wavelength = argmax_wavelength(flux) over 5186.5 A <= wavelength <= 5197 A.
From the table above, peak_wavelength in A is 5187.08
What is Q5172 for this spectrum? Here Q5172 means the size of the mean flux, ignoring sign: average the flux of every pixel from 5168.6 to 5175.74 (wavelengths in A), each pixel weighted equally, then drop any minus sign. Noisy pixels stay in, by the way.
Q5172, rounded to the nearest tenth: 25.4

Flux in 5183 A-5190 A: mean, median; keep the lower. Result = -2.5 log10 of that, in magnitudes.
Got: -3.62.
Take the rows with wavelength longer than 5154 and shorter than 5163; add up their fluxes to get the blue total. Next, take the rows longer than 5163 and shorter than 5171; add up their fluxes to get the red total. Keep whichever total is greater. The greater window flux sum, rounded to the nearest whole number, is 189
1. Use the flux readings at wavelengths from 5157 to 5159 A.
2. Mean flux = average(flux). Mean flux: 27.6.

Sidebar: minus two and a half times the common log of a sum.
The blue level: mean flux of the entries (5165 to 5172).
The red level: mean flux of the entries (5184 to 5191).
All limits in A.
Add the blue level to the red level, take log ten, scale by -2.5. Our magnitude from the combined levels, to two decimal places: -4.35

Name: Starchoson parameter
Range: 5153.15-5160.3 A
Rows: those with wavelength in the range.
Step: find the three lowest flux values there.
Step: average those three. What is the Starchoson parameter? 25.9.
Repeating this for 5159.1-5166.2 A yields 17.2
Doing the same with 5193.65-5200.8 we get 21.9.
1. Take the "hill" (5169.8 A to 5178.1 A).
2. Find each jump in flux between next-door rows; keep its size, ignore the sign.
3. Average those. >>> 4.0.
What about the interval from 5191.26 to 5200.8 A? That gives 3.8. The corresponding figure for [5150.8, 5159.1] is 1.7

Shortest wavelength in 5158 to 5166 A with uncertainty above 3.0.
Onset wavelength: 5159.68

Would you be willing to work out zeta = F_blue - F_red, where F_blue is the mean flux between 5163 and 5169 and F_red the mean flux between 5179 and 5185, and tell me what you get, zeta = 3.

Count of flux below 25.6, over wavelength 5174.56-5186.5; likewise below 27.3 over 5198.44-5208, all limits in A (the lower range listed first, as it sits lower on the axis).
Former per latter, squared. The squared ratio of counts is 1.6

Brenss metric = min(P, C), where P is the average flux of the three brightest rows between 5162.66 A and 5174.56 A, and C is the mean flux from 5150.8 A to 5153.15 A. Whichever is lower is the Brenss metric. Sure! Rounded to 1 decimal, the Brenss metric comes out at 23.4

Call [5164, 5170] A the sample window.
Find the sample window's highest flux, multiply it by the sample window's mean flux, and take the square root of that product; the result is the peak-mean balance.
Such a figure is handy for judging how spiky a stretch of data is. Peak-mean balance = 36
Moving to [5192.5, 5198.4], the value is 30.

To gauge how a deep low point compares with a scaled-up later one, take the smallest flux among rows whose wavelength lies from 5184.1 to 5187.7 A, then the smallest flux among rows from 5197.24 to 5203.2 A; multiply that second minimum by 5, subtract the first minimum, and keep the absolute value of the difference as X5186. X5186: 29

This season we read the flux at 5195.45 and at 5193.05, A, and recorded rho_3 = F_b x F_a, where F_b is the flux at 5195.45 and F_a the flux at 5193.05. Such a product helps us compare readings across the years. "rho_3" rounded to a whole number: 904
